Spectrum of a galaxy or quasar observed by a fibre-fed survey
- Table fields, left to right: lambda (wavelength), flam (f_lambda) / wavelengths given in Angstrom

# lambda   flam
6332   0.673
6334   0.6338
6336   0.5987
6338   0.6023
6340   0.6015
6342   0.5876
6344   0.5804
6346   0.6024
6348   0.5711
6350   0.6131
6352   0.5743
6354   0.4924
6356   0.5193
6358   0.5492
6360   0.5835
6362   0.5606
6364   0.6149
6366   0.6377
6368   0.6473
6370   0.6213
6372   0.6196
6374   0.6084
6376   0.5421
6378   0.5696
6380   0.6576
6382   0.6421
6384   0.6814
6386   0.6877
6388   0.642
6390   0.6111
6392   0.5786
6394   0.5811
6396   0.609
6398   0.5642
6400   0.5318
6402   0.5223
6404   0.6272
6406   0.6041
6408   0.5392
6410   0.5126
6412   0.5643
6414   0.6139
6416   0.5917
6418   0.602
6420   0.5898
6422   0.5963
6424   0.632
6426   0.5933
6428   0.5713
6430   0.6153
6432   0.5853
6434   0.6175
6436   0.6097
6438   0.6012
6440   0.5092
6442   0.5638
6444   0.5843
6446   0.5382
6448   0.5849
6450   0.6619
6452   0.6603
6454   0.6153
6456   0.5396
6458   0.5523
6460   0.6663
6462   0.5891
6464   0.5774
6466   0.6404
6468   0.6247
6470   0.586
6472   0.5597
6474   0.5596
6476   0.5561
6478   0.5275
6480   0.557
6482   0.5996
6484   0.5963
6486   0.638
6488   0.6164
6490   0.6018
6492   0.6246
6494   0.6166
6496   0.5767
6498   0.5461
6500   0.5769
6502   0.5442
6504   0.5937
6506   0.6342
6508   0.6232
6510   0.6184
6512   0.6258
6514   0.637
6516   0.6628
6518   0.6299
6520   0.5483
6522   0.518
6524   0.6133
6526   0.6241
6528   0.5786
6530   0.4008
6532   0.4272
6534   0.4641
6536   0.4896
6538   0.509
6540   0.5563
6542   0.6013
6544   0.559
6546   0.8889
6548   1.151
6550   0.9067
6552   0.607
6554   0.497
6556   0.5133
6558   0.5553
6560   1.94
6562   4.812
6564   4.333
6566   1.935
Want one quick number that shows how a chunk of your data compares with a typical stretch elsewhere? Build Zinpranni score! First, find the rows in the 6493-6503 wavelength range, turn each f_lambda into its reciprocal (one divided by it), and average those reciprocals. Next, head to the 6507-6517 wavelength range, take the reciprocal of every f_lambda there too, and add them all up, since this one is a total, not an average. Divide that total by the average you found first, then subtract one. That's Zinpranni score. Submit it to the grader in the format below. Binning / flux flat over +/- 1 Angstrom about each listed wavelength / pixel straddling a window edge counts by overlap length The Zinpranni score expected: 3.51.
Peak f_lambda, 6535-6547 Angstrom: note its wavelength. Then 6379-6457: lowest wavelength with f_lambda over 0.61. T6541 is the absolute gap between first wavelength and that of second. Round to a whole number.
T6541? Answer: 166 Angstrom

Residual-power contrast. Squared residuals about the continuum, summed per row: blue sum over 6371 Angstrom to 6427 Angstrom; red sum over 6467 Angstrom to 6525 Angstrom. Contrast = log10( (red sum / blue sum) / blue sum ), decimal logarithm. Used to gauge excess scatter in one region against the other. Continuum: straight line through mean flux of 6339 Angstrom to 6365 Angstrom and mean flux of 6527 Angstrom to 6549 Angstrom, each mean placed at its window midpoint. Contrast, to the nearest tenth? 1.0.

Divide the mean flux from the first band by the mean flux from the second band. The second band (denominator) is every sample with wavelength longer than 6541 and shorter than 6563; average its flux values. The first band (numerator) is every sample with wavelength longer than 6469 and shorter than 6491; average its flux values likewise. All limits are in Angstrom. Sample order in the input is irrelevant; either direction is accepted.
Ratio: 0.49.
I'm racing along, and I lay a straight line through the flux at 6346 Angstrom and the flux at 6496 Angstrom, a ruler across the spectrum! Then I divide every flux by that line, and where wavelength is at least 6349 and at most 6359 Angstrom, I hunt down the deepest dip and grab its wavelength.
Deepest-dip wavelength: 6354 Angstrom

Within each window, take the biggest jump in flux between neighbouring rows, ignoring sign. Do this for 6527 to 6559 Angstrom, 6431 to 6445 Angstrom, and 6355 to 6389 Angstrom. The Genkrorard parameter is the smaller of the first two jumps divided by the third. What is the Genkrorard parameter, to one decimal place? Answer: 1.0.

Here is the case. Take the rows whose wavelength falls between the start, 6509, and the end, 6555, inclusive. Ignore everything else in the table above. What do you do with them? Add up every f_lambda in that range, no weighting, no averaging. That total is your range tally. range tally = 14.1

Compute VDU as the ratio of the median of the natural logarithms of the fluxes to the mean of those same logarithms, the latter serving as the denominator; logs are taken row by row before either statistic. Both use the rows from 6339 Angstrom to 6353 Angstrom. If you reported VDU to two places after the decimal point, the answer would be 1.01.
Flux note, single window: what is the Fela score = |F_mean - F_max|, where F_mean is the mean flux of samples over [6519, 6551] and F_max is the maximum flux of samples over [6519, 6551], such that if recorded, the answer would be 0.54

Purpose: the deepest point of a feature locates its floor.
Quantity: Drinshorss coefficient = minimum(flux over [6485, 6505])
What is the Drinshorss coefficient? 0.5442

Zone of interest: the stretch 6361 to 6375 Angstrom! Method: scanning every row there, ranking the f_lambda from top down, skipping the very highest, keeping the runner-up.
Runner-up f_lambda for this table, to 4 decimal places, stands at 0.6377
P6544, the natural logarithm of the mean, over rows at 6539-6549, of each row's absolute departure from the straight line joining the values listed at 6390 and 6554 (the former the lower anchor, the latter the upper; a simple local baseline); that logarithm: -1.4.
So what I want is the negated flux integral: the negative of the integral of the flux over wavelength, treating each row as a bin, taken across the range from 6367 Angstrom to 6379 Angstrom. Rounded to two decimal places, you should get -7.22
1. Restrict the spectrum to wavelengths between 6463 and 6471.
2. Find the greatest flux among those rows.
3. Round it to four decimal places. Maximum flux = 0.6404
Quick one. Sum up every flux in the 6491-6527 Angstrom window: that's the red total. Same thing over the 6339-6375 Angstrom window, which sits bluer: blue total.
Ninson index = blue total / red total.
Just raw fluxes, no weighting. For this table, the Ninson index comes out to 0.98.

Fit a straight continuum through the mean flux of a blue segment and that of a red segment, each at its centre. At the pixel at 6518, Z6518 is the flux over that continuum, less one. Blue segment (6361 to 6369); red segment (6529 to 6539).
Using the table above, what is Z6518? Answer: 0.33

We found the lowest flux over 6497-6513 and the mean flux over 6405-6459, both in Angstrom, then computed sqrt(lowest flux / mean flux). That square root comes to 0.963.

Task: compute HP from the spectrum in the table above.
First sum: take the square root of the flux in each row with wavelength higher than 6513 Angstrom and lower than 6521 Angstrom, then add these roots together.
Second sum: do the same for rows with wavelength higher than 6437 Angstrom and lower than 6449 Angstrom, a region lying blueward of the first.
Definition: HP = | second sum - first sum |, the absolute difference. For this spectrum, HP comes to 1.36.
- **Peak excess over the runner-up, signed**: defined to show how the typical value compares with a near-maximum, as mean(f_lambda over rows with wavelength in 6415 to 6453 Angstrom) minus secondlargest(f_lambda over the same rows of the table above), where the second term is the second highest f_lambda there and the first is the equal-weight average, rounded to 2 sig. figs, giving -0.065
